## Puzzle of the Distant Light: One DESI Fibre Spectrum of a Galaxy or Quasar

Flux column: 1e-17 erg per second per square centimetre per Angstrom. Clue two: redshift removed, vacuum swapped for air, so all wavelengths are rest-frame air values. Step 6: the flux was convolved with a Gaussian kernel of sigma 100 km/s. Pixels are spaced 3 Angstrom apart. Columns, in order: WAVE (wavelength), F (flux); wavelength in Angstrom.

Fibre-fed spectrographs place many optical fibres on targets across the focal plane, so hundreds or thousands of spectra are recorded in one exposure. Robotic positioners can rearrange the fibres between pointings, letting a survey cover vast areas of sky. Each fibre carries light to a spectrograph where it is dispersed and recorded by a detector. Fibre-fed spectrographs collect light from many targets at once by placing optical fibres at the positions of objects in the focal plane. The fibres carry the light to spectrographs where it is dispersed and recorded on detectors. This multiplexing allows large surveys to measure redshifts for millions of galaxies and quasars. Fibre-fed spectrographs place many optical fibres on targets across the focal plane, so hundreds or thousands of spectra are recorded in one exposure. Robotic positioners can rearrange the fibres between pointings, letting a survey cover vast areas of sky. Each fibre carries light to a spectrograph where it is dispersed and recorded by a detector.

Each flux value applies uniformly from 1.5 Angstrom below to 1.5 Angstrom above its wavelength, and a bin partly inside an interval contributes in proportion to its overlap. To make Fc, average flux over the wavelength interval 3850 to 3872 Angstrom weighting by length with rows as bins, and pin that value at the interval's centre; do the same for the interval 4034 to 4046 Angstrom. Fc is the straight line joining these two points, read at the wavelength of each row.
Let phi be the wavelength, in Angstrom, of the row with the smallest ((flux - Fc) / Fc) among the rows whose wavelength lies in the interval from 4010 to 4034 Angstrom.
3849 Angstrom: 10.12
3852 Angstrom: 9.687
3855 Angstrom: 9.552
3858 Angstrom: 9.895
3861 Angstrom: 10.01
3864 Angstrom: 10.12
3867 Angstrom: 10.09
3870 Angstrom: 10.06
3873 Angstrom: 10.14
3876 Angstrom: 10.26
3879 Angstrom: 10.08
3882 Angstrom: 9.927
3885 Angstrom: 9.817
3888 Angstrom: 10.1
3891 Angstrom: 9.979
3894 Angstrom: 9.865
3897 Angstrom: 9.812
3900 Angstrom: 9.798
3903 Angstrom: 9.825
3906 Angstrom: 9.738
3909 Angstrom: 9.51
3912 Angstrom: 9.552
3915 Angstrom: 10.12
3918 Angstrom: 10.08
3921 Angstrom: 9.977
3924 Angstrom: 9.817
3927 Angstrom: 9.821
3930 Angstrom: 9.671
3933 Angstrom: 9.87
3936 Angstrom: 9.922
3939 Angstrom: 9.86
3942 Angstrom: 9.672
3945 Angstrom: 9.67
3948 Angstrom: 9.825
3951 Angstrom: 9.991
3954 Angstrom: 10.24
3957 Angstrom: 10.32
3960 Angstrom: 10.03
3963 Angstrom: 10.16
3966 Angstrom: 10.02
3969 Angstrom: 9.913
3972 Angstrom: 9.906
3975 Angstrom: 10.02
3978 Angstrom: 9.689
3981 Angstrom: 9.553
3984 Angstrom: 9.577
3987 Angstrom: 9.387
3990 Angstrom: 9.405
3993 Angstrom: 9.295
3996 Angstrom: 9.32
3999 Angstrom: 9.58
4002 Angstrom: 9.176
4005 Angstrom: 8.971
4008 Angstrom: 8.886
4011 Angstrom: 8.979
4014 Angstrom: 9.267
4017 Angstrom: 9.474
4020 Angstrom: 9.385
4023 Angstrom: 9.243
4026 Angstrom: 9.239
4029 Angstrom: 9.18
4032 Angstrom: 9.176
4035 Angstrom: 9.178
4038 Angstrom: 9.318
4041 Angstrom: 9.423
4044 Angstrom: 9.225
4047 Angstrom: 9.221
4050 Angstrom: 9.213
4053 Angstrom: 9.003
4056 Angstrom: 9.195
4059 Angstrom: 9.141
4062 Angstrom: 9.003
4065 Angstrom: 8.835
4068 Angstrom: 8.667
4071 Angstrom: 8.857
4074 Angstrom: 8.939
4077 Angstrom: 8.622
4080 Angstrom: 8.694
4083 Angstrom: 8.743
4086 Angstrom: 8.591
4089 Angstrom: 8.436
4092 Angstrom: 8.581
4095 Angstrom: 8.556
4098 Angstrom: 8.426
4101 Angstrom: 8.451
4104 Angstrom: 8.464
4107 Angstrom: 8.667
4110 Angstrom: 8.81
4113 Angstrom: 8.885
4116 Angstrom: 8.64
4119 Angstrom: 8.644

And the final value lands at 4011 Angstrom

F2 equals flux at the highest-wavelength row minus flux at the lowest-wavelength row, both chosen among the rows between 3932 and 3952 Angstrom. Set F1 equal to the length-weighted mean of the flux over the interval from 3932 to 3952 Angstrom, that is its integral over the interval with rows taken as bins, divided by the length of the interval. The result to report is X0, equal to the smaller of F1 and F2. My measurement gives 0.1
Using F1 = 9.8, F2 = 0.1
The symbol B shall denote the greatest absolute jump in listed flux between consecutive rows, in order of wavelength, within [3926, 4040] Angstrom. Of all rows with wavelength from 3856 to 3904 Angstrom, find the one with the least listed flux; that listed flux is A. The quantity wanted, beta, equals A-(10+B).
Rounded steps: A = 9.798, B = 0.40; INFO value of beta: -0.61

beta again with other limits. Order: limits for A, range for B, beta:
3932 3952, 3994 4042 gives -0.73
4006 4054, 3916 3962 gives -1.40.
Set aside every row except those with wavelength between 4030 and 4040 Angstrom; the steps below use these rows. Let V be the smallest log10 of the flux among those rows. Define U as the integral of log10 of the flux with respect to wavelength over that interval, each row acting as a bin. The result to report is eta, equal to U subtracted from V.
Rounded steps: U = 9.7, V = 0.96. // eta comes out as -8.7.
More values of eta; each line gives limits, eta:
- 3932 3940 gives -7.0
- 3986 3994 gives -6.8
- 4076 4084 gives -6.6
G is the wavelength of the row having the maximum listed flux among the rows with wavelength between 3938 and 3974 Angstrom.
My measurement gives 3957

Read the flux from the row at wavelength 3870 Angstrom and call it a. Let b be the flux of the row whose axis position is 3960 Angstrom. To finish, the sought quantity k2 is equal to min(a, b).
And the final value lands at 10.0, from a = 10.06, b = 10.03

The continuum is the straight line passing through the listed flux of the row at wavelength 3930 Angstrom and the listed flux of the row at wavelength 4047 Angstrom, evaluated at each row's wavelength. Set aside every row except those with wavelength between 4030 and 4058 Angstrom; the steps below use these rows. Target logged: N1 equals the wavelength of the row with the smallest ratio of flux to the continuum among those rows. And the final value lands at 4053 Angstrom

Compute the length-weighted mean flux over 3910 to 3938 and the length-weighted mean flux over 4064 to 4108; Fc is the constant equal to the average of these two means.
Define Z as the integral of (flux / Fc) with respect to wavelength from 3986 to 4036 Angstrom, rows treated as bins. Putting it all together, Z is 50.0 Angstrom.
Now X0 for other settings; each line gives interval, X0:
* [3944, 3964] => 0.5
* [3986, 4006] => -0.4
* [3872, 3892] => -0.2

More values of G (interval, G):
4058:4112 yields 4059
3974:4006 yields 3975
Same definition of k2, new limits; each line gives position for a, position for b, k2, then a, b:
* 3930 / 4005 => 9.0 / 9.671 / 8.971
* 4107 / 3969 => 8.7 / 8.667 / 9.913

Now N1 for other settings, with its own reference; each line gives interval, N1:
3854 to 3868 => 3855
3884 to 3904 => 3885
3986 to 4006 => 4005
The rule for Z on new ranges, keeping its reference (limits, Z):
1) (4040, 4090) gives 48.3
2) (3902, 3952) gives 53.1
